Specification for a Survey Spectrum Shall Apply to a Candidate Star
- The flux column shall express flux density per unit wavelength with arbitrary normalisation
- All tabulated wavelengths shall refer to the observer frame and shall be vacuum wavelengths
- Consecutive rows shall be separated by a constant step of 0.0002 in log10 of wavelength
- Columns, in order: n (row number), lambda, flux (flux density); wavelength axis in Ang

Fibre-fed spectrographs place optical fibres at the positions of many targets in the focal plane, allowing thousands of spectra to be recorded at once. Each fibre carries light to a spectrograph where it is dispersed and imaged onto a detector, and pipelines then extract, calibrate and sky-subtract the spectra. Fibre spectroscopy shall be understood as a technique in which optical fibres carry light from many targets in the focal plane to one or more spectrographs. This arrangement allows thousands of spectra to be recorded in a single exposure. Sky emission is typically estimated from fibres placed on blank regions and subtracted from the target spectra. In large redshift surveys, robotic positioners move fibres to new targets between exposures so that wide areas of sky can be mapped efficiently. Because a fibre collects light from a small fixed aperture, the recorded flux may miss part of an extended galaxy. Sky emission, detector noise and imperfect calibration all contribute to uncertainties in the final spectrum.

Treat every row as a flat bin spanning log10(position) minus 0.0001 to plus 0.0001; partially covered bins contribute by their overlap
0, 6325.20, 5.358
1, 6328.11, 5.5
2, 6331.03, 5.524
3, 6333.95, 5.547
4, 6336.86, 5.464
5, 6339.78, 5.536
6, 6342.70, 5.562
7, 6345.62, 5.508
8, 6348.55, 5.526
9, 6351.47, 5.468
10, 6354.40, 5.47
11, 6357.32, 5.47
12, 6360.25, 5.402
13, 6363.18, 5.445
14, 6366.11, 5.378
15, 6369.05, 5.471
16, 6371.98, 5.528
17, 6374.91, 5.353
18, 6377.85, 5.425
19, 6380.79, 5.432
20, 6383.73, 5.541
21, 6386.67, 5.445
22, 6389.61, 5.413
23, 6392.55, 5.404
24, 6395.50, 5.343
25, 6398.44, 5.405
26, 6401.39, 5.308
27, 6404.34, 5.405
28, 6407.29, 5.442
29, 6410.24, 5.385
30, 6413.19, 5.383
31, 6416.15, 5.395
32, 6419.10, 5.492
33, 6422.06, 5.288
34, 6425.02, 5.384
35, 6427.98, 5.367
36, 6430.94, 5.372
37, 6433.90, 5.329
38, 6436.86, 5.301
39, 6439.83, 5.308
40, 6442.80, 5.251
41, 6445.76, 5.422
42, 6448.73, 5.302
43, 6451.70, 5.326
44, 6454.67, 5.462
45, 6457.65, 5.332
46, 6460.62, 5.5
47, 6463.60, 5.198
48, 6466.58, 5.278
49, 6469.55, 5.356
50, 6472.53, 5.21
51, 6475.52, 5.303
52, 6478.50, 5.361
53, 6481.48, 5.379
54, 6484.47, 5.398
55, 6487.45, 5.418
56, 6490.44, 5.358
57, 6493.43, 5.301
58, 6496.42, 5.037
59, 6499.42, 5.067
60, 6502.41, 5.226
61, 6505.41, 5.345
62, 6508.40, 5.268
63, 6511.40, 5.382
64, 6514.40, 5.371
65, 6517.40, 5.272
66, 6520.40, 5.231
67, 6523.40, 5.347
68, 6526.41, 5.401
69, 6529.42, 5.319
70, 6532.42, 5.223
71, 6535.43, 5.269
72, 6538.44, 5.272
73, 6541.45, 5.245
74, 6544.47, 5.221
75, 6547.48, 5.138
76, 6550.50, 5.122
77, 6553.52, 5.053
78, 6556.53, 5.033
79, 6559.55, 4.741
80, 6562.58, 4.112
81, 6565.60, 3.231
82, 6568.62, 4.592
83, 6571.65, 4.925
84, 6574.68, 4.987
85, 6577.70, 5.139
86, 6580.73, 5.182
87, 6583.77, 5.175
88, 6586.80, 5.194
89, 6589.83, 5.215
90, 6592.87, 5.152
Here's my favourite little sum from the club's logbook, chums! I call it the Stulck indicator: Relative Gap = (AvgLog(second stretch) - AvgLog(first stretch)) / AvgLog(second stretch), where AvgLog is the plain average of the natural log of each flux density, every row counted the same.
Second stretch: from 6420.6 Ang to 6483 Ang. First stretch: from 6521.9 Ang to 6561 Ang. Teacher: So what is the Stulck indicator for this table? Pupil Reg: 0.017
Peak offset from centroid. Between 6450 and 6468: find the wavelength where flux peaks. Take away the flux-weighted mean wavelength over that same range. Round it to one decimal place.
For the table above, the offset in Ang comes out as 1.5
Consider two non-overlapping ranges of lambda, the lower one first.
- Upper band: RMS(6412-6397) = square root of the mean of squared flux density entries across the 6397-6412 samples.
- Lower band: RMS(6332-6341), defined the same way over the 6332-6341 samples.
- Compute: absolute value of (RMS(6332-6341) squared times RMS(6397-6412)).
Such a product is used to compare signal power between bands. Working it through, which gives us 164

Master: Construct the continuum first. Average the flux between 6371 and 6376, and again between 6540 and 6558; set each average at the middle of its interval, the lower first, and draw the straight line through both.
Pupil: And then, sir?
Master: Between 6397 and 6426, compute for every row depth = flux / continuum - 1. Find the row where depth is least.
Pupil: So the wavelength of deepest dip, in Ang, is 6401.39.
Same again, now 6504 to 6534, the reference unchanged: 6520.40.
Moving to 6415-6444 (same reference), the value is 6442.80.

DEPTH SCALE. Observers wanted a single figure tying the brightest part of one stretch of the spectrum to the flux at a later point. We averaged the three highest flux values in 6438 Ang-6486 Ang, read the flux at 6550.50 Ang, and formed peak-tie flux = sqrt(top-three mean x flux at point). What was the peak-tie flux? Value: 5.29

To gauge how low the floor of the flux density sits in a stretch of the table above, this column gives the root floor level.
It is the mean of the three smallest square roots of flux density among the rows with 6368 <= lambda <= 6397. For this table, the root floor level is 2.32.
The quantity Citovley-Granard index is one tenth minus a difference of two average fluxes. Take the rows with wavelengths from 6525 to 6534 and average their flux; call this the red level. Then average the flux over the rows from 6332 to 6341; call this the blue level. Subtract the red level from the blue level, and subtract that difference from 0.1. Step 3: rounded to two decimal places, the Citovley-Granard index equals -0.10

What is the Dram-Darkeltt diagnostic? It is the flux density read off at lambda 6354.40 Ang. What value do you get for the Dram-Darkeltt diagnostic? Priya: 5.47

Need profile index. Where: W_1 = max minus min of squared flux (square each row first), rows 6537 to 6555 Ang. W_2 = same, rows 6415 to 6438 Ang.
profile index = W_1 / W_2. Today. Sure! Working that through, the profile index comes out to 1.0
